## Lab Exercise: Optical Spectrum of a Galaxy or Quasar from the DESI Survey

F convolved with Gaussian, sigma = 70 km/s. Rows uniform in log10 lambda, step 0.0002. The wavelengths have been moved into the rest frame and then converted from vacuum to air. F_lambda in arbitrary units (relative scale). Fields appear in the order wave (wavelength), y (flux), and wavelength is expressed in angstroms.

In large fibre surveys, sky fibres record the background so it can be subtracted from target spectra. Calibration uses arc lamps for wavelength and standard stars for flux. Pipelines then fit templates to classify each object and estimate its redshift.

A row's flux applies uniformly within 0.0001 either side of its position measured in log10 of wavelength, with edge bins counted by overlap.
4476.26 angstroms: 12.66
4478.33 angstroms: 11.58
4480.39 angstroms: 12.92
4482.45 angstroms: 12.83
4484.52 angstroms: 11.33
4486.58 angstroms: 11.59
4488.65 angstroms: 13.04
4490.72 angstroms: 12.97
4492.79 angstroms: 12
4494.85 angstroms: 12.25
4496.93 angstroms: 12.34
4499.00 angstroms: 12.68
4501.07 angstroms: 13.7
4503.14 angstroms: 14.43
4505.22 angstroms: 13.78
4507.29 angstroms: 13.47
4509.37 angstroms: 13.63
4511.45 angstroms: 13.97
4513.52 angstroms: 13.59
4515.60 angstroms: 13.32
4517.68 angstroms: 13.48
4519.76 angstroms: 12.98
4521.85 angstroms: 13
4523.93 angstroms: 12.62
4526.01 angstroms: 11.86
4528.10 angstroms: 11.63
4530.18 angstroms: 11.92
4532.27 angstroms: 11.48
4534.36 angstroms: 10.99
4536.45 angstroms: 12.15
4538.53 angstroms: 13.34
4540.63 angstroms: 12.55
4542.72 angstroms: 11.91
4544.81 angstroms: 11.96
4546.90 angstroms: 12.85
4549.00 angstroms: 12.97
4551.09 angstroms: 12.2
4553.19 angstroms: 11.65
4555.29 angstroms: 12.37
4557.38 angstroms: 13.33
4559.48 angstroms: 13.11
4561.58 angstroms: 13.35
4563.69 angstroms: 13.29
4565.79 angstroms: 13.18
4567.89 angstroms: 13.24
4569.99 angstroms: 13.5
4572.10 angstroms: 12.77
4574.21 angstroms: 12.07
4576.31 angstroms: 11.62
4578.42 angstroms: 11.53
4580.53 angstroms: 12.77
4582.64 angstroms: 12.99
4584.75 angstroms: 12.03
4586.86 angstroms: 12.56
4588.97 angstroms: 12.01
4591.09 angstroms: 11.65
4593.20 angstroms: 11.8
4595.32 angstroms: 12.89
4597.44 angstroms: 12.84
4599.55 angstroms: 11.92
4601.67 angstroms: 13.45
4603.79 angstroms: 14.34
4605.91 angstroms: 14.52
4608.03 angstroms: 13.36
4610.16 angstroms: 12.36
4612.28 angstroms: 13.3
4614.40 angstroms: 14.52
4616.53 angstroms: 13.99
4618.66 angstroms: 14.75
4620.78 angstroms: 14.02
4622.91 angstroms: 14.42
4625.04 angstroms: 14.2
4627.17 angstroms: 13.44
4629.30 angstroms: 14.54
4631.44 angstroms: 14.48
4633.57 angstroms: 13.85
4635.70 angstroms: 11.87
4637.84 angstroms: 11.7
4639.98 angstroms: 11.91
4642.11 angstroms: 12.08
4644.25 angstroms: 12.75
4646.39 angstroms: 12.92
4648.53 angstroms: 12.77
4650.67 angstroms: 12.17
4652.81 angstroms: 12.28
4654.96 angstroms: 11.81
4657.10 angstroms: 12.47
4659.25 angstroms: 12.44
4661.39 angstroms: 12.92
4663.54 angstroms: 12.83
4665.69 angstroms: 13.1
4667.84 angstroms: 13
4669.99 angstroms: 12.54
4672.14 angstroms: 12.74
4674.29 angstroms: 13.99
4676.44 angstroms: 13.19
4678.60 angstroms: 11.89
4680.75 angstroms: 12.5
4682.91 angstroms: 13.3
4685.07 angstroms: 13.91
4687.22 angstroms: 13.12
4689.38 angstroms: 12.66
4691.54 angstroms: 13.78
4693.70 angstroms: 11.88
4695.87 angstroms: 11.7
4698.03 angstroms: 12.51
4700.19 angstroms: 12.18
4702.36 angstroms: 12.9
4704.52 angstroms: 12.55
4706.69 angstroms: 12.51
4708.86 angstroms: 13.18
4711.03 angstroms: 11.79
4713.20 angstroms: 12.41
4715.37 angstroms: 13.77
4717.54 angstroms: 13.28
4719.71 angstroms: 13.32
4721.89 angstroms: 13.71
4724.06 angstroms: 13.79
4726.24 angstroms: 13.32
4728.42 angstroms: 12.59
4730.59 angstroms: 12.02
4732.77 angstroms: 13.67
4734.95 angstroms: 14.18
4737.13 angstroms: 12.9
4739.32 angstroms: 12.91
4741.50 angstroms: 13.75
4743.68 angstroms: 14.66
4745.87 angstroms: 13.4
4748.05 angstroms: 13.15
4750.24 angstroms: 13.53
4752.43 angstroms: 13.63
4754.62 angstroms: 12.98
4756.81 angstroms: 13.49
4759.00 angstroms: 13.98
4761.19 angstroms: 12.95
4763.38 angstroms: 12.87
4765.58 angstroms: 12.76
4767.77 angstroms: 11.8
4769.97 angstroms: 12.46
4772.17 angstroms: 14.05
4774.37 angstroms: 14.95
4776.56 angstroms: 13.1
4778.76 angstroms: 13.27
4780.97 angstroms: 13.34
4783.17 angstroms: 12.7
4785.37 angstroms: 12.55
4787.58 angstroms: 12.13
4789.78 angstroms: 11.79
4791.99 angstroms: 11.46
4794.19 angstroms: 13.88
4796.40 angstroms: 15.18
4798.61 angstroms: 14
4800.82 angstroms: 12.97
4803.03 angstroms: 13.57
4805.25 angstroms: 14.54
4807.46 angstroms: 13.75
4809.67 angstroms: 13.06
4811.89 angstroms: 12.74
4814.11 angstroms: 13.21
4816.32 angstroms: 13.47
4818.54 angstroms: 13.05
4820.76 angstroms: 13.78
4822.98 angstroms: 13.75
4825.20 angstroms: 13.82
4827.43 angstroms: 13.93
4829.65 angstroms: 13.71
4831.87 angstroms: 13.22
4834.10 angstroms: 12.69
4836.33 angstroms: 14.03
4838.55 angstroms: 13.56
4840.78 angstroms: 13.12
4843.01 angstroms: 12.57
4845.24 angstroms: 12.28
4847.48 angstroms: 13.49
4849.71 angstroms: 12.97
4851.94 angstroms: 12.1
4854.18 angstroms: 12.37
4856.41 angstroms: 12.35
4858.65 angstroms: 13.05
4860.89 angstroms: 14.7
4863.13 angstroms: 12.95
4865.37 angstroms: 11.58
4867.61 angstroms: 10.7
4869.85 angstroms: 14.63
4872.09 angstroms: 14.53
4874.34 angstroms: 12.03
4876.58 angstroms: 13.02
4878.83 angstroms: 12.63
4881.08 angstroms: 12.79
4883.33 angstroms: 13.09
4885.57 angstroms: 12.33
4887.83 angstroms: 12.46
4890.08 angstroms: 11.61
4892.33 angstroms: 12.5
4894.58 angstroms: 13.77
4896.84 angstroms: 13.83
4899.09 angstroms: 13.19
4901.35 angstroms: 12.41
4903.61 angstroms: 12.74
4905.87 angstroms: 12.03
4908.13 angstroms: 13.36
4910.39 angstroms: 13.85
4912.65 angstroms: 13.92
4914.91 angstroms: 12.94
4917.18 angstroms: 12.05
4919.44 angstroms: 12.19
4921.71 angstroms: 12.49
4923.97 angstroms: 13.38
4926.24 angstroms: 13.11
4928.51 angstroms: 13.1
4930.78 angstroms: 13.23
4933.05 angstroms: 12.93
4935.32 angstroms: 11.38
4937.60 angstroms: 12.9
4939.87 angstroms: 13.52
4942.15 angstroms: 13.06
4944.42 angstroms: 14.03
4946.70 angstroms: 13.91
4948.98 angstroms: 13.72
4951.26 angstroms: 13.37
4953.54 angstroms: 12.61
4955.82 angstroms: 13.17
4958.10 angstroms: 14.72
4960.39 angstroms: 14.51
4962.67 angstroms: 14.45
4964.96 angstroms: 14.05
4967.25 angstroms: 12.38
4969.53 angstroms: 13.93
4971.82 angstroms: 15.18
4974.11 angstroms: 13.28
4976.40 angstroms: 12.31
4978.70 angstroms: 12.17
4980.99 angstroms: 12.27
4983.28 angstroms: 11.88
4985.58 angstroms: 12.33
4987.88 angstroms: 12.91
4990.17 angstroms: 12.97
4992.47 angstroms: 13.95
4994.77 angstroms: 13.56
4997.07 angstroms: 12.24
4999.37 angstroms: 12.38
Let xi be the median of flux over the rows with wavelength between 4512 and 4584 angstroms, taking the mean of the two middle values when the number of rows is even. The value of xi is 12.8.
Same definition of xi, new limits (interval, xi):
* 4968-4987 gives 12.3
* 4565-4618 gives 12.8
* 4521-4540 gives 11.9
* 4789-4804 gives 13.6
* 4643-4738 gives 12.8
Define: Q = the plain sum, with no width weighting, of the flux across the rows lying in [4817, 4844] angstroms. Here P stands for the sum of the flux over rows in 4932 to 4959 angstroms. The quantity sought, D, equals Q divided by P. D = 1.01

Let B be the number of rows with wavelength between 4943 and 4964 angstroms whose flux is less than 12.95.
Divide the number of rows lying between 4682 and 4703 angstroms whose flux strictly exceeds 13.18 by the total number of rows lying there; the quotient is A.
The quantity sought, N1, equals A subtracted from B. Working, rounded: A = 0.30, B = 1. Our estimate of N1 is 0.7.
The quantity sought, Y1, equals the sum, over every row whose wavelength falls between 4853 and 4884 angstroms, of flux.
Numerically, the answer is 180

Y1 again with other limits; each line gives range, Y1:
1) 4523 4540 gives 96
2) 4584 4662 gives 481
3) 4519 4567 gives 287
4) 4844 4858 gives 76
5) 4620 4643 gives 147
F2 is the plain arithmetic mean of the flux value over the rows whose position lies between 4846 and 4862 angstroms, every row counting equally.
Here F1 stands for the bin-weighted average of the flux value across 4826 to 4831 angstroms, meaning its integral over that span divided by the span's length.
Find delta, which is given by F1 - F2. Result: 0.8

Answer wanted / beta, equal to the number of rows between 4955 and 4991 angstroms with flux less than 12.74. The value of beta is 6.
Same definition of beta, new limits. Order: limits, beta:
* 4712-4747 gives 3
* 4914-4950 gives 4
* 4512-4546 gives 10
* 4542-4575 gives 6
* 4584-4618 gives 7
